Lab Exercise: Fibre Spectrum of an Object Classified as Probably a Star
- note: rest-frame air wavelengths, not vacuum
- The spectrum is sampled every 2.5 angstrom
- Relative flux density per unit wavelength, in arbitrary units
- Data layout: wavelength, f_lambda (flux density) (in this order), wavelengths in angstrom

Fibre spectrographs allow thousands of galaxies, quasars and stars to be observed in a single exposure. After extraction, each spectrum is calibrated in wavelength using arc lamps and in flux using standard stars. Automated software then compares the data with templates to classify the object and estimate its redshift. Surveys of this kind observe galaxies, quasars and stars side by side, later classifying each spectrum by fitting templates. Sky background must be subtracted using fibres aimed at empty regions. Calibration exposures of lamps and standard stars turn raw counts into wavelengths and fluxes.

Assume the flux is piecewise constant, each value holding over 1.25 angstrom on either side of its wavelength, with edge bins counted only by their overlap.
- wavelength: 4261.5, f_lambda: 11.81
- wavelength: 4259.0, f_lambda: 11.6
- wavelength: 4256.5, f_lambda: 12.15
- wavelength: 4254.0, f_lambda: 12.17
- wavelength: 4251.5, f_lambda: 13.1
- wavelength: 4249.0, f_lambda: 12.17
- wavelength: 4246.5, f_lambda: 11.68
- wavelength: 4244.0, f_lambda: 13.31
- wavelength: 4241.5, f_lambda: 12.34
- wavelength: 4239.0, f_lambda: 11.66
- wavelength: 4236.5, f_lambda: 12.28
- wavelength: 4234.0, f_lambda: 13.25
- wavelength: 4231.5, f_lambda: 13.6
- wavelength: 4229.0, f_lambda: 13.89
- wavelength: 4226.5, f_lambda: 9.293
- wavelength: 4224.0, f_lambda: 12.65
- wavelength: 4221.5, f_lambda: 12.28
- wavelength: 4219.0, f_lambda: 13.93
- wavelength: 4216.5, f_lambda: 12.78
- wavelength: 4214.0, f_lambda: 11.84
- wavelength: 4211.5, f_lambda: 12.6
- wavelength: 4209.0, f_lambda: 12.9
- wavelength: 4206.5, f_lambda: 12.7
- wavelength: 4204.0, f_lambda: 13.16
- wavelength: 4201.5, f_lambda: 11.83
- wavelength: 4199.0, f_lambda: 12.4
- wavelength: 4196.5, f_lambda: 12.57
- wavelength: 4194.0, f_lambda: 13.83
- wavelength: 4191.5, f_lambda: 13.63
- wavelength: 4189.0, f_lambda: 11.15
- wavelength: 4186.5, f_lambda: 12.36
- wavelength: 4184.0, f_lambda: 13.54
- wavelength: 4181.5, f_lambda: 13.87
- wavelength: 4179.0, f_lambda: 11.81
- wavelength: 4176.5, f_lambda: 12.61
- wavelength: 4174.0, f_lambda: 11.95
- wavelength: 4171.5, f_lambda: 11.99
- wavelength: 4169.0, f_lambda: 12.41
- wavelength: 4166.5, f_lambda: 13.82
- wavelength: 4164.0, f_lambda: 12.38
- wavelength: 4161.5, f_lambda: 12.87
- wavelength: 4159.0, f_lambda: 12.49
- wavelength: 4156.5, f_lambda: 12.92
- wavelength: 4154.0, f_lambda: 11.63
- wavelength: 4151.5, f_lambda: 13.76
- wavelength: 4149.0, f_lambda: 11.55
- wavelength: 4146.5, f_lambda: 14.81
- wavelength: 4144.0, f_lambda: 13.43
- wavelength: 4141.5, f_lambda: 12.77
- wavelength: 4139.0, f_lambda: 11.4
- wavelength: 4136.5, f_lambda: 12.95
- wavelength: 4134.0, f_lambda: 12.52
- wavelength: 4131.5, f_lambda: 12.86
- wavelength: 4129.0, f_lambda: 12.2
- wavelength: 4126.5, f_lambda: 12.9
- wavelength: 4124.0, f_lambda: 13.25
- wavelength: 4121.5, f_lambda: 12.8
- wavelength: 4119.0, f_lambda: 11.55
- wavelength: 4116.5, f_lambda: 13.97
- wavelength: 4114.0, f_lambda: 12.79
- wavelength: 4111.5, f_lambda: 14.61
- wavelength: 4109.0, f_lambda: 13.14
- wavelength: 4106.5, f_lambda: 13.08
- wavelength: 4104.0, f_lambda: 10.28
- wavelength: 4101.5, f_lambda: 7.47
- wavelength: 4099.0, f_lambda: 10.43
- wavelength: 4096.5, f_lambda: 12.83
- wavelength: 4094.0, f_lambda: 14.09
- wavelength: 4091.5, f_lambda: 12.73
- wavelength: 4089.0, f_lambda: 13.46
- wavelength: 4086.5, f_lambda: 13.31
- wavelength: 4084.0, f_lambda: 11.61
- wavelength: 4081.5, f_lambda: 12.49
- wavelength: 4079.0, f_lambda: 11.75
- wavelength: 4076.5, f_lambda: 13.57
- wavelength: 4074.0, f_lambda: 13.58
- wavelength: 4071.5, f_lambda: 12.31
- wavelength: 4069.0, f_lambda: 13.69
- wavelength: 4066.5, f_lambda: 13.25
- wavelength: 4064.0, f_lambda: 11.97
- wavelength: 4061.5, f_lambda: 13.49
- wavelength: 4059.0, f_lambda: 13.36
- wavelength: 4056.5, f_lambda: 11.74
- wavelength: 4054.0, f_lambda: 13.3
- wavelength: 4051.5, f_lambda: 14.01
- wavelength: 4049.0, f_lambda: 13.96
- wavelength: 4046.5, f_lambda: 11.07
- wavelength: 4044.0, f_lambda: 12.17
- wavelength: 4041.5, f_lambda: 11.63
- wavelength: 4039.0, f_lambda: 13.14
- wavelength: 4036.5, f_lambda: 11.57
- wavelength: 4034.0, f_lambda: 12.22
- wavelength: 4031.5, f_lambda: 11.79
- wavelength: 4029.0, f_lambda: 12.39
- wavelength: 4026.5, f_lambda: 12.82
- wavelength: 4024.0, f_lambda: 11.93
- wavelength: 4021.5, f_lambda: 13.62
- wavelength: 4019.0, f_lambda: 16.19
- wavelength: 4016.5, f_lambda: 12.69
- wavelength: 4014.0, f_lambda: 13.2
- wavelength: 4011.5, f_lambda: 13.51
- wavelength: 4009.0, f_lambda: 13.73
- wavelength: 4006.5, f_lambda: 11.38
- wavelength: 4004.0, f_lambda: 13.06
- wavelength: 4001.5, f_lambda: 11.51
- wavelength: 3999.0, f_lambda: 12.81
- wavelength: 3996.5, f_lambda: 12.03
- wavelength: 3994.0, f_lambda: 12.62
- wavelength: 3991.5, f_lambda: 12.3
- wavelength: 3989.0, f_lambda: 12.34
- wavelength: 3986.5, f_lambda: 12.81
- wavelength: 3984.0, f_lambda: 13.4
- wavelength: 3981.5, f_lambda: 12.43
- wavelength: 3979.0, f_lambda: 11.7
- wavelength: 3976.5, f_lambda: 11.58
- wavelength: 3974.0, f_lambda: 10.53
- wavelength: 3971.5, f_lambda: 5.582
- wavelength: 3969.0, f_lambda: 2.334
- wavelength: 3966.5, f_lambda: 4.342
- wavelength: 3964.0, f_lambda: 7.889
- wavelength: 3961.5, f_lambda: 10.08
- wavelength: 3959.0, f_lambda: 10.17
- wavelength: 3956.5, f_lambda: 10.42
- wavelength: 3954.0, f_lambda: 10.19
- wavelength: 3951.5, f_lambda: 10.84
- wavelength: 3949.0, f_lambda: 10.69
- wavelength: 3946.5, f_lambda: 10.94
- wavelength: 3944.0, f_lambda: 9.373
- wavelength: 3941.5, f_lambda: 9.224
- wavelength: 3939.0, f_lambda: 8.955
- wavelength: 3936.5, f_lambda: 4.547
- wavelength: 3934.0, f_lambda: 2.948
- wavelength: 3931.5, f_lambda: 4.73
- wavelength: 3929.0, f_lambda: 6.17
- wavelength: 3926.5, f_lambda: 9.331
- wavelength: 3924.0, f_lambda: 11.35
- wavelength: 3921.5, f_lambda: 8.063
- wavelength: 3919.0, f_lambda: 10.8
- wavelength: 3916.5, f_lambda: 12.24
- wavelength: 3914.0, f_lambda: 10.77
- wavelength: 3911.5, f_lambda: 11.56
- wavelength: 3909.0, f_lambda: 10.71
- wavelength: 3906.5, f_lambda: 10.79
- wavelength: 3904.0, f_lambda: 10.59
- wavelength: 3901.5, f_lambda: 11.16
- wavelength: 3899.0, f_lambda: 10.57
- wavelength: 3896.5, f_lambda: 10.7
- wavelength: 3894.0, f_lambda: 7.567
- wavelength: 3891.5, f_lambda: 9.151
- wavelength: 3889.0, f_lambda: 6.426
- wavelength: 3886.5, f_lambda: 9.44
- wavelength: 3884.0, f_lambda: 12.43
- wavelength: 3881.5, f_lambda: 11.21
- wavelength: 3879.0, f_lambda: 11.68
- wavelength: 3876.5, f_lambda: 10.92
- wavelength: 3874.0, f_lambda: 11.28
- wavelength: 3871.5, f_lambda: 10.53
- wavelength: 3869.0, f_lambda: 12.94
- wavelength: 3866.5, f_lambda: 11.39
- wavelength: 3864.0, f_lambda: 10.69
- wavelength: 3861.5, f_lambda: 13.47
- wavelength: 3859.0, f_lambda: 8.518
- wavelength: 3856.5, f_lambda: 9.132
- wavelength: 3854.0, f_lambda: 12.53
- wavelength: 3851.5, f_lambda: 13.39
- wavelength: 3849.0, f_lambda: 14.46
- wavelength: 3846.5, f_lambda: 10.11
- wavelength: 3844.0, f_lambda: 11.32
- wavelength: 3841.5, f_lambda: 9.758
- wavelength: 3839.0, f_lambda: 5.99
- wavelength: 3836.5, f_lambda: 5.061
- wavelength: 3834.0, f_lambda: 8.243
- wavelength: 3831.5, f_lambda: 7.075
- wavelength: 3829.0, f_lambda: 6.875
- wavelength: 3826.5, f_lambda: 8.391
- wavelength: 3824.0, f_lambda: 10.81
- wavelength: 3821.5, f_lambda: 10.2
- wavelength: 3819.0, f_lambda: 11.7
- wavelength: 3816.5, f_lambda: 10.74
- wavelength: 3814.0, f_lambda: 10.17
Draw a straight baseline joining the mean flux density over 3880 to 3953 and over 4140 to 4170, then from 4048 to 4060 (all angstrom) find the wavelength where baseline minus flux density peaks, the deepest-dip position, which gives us 4056.5 angstrom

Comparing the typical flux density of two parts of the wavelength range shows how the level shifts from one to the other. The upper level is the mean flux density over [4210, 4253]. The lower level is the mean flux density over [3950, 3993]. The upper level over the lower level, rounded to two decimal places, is 1.26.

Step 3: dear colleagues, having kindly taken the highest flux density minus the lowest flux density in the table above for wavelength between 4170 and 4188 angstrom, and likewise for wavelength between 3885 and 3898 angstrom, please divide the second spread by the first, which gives 2.1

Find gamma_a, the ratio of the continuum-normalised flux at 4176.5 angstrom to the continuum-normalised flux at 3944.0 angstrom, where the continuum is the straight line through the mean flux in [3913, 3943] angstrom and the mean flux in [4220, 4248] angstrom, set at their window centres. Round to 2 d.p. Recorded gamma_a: 0.98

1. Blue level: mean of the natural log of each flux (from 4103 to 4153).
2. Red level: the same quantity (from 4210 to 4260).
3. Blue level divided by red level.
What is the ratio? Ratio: 1.01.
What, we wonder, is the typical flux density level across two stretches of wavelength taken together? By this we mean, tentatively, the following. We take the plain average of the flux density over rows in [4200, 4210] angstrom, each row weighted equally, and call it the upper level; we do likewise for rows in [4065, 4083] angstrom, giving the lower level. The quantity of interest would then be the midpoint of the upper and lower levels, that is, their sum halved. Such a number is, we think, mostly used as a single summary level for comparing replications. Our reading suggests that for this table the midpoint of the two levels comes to 12.8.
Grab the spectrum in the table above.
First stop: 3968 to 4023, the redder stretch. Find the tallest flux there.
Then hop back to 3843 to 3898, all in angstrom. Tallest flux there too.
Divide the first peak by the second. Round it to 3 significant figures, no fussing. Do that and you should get 1.12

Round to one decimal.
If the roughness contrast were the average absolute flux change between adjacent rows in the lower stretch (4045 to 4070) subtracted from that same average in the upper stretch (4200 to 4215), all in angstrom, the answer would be -0.5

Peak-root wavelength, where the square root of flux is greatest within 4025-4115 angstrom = 4111.5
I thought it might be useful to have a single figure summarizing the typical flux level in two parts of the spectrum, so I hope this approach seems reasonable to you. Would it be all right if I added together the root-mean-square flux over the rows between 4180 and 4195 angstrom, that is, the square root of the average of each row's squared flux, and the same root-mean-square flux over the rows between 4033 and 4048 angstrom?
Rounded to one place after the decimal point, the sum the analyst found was 25.1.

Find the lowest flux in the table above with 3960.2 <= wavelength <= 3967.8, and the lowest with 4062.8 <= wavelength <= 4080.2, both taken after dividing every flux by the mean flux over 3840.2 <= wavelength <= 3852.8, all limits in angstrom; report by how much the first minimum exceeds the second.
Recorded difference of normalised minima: -0.63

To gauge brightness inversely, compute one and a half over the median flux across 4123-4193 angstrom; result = 0.118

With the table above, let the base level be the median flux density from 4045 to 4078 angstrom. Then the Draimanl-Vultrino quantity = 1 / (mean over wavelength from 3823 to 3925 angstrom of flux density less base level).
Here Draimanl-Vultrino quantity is -0.3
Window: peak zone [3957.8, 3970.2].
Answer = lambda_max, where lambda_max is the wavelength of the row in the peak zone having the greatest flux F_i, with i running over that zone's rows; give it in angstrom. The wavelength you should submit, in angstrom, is 3959.0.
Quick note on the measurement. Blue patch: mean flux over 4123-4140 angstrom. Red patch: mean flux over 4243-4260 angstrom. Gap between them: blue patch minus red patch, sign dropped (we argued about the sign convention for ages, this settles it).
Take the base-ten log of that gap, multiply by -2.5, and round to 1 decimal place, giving 1.4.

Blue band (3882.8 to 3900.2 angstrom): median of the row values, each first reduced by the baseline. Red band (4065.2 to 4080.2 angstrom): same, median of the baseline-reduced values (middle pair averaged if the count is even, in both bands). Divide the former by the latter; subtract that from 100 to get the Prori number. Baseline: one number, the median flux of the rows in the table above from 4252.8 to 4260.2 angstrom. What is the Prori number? 102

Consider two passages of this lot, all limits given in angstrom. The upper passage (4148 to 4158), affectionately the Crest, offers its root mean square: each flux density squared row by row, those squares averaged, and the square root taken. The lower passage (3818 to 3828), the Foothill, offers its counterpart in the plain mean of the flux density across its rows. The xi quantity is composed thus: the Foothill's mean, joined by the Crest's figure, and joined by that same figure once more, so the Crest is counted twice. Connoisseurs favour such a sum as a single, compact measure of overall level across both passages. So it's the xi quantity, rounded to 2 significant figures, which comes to 35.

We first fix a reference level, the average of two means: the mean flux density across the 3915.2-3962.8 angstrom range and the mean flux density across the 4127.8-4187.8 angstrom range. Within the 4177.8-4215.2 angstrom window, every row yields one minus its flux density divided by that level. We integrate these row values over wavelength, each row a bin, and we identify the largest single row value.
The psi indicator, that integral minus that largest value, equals -6.3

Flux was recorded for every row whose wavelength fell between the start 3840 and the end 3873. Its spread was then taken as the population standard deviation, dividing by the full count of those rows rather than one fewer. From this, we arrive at 1.8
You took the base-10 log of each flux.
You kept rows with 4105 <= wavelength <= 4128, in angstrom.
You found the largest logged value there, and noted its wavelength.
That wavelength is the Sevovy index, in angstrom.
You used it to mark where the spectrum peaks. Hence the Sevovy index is 4111.5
